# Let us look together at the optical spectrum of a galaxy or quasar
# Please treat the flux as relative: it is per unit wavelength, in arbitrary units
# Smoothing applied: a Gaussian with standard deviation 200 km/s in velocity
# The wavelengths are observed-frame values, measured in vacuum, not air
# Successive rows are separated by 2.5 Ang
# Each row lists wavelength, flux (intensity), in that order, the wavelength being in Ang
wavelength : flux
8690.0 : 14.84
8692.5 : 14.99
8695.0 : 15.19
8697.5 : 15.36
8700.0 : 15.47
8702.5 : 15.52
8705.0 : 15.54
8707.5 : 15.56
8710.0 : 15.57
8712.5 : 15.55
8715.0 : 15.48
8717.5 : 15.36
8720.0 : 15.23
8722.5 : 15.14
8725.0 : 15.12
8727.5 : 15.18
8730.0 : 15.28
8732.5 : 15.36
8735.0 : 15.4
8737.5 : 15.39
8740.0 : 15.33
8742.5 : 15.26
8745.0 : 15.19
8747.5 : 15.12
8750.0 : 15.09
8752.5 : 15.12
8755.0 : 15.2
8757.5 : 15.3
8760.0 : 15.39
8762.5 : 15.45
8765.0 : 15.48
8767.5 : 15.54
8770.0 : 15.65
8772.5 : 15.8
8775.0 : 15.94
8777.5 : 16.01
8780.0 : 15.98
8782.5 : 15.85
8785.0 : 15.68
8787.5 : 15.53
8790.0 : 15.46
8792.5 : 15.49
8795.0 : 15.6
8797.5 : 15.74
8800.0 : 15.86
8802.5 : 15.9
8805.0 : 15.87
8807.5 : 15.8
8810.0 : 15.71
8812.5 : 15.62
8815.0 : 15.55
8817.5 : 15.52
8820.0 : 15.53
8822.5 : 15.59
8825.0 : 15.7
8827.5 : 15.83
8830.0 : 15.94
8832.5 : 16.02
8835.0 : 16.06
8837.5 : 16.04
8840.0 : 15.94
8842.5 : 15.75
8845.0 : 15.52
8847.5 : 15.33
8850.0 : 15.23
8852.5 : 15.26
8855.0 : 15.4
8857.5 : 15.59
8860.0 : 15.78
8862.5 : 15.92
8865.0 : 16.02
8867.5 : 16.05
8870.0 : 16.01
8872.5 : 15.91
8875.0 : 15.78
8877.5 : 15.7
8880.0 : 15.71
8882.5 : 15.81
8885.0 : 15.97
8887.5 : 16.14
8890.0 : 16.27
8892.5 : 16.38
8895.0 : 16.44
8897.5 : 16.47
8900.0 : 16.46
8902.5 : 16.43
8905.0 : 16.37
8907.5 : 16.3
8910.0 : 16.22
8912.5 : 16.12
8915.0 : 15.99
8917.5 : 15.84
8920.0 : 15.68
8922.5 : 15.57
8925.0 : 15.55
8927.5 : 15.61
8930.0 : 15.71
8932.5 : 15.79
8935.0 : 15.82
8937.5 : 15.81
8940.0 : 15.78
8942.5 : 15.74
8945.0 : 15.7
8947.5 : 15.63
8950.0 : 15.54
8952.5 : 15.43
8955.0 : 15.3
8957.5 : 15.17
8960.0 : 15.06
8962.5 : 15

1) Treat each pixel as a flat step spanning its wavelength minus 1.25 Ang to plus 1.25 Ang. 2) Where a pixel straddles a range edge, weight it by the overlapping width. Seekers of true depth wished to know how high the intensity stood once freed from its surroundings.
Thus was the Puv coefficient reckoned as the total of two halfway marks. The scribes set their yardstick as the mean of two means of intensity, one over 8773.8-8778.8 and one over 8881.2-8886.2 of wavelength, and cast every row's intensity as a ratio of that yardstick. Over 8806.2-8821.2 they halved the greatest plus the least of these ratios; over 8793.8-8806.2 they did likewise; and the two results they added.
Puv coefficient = 1.97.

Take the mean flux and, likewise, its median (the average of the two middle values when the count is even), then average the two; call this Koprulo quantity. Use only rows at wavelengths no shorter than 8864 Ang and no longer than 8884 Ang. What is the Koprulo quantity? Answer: 15.9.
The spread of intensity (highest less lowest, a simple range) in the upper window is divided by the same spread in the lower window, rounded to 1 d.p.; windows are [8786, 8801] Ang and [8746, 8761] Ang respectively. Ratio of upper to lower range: 1.3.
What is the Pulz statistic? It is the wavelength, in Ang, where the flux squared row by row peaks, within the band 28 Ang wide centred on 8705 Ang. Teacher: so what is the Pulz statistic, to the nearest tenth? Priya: 8710.0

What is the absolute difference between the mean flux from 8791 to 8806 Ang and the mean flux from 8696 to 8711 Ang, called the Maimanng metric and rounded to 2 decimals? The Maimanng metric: 0.24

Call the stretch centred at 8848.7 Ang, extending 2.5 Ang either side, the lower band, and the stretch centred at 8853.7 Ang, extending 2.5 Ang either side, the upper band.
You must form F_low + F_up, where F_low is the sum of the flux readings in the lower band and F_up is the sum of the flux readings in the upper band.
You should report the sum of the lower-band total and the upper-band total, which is 61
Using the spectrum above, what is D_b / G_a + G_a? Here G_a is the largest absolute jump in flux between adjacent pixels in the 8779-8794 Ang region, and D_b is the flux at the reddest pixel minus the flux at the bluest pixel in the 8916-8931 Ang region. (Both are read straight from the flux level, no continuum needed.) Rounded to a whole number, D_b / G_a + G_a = -1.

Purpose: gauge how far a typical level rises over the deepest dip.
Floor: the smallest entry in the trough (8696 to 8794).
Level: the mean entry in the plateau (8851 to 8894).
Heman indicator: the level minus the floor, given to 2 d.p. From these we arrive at 0.77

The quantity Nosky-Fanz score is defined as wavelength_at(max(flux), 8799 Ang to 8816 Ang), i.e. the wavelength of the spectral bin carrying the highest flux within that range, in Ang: 8802.5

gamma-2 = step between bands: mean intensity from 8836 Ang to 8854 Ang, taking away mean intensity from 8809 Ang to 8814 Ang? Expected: -0.1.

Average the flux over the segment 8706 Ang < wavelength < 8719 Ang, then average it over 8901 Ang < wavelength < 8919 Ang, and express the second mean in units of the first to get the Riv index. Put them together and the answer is 1.04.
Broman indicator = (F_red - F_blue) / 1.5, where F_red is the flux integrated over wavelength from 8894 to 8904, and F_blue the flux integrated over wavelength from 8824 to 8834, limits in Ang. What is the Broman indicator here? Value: 4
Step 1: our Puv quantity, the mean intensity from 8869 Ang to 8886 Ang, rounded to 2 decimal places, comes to 15.84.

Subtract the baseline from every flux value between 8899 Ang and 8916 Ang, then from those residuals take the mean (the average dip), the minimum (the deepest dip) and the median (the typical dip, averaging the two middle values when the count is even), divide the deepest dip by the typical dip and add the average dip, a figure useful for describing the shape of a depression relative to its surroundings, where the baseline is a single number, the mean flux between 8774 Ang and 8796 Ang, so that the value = 1.0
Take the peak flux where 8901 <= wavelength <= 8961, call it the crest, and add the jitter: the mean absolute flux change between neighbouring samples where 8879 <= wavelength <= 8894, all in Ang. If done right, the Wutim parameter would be 16.6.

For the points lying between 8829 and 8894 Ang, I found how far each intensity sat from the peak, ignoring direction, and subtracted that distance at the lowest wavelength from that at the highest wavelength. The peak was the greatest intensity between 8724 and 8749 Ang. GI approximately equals 0.4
